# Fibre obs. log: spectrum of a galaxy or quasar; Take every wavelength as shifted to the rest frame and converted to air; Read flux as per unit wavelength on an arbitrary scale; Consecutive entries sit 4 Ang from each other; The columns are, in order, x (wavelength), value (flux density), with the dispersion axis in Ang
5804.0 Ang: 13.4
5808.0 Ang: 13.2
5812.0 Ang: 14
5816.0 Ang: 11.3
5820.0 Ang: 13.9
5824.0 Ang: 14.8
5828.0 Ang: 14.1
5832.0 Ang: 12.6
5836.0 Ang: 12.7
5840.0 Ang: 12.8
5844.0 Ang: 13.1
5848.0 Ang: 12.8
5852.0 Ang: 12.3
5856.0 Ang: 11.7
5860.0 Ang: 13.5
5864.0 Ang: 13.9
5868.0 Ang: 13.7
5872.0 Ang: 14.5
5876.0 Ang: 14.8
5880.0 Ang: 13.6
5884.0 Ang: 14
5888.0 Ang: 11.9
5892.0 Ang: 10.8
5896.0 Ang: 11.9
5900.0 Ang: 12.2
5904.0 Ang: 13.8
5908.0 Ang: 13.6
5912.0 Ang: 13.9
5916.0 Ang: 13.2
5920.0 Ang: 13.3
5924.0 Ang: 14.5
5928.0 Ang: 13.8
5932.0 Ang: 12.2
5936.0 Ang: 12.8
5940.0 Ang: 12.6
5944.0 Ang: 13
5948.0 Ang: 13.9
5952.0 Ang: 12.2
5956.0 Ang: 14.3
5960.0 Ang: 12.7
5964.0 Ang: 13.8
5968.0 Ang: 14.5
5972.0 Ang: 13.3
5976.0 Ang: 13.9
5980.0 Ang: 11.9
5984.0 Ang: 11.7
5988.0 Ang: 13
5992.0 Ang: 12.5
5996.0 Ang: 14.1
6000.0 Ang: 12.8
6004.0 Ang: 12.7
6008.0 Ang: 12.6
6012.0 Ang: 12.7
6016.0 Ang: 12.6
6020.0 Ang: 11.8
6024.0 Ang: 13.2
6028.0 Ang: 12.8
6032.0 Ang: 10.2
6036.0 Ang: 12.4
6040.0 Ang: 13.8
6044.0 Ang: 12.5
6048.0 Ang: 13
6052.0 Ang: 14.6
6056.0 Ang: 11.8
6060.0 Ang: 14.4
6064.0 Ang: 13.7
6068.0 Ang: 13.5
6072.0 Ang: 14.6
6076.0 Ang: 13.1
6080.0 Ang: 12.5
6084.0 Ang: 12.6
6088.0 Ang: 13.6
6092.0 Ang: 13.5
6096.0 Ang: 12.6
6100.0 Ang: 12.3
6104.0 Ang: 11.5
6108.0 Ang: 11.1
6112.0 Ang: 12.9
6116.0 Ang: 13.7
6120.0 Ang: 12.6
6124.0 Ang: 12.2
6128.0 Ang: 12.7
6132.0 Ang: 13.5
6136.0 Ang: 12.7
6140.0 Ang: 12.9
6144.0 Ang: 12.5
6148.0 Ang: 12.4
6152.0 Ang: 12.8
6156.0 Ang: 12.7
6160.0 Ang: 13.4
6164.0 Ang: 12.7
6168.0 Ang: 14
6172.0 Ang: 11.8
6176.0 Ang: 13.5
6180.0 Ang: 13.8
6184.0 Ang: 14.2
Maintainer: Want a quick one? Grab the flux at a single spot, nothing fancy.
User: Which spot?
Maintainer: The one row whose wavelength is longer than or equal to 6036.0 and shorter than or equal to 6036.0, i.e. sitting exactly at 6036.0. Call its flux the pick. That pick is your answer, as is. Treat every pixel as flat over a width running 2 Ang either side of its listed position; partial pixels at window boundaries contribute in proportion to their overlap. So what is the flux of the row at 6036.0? 12.4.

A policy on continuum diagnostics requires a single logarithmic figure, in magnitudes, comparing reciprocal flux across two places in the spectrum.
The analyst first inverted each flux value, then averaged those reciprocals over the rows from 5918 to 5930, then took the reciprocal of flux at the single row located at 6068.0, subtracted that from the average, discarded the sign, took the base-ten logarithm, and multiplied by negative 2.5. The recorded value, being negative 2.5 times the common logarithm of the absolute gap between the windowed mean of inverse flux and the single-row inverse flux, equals 6.8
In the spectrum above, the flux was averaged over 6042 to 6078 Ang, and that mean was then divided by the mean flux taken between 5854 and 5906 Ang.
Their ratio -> 1.03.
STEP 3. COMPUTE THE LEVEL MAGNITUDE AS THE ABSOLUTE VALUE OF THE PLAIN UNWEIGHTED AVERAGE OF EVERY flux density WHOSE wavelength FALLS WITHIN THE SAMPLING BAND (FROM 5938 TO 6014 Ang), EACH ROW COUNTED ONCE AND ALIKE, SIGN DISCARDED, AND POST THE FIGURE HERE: 13.1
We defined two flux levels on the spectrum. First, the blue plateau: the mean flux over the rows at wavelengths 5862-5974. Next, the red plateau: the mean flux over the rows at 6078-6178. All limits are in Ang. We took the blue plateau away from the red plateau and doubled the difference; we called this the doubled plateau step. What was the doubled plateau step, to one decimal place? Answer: -1.1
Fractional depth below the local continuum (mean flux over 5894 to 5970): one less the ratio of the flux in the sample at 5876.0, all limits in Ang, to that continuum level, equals -0.11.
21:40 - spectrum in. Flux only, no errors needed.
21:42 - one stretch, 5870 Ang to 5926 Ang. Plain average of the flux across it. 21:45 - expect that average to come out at 13.3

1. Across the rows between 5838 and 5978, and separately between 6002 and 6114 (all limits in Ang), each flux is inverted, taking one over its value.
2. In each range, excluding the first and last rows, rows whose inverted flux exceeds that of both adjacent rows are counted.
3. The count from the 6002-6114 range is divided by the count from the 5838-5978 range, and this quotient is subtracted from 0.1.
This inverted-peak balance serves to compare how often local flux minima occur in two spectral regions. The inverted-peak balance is -0.6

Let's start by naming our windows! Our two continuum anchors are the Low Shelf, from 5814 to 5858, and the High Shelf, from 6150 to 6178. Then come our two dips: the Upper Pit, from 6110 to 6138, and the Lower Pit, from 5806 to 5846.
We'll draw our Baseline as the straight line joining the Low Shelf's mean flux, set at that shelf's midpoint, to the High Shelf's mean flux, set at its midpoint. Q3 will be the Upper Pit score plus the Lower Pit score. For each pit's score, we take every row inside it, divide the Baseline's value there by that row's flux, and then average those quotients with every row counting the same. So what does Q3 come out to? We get 1.99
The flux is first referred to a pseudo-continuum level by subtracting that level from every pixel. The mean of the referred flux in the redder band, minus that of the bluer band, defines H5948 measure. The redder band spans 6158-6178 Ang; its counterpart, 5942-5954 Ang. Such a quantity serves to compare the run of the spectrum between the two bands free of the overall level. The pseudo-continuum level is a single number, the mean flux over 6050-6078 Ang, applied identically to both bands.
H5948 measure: 0.0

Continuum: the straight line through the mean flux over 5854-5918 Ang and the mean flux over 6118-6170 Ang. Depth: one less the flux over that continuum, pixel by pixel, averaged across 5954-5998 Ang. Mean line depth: -0.013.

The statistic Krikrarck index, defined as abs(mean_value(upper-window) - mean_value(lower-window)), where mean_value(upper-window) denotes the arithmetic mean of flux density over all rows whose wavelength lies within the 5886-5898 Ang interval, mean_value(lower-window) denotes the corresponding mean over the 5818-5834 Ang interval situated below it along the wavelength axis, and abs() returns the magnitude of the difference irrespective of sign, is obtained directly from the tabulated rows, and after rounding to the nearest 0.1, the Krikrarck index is 2.3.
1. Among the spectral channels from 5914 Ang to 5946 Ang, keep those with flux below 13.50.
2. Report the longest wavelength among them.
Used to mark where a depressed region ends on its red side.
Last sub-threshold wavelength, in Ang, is 5944.0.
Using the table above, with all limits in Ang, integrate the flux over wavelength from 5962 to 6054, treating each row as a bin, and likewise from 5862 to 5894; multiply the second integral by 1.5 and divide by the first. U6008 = 0.54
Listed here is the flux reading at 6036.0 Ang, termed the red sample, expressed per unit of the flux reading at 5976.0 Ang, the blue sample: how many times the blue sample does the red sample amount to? 0.892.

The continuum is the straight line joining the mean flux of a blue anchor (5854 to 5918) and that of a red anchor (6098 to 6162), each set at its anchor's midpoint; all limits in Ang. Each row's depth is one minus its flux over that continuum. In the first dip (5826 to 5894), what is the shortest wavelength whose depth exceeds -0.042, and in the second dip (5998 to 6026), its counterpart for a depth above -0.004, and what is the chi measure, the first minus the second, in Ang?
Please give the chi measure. -168 Ang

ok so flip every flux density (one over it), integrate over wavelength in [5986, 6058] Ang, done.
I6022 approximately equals 5.69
